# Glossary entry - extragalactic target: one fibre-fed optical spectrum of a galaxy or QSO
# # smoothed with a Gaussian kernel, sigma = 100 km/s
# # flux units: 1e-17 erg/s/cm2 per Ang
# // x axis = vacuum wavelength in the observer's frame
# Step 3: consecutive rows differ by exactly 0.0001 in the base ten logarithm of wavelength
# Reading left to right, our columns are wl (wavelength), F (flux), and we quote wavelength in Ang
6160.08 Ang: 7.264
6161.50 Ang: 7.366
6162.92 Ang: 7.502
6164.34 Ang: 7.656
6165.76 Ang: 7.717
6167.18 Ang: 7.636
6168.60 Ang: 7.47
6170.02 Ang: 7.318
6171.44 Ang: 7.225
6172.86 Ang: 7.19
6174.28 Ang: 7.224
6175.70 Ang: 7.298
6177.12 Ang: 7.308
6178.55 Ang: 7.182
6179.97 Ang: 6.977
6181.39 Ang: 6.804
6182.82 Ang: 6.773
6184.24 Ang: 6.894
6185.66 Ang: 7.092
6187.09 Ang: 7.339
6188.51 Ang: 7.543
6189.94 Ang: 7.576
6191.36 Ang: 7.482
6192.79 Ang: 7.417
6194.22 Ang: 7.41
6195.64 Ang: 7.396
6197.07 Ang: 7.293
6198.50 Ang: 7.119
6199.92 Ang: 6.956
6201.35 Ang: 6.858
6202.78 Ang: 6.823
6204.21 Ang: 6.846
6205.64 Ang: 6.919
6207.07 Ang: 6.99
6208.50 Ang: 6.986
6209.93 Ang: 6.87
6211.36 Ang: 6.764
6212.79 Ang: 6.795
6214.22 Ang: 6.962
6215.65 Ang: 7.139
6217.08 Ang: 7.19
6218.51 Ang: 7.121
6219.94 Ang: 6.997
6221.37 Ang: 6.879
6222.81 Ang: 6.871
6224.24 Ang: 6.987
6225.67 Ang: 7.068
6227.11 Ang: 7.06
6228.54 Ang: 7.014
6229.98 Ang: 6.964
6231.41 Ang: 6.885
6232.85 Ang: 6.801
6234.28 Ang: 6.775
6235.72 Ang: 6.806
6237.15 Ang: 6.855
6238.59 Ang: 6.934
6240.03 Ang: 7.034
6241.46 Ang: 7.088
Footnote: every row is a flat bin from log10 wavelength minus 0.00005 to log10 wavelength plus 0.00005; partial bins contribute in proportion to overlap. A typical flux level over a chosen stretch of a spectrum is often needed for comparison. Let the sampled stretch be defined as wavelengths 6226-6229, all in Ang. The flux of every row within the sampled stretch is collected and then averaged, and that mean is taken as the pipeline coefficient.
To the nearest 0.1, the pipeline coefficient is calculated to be 7.0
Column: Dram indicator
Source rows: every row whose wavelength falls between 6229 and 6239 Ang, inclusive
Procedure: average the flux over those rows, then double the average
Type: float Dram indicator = 13.7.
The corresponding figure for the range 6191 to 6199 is 14.7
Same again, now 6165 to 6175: 14.8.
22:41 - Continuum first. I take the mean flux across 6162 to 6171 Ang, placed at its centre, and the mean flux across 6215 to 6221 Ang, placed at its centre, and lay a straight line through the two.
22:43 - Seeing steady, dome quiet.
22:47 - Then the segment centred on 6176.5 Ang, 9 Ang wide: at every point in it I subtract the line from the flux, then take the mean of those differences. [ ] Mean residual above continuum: -0.27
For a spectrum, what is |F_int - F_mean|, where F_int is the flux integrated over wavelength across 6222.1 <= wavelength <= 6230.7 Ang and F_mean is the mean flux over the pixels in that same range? 53.2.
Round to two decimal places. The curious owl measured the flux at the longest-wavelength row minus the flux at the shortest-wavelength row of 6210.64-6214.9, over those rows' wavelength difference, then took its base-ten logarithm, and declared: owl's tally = -1.16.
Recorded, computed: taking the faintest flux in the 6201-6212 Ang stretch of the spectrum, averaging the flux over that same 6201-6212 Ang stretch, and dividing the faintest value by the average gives 0.983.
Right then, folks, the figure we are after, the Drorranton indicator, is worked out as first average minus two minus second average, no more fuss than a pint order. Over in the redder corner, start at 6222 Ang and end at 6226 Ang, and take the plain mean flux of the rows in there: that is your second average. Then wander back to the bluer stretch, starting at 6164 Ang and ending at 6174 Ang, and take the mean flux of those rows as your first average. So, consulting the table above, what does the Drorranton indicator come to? -1.5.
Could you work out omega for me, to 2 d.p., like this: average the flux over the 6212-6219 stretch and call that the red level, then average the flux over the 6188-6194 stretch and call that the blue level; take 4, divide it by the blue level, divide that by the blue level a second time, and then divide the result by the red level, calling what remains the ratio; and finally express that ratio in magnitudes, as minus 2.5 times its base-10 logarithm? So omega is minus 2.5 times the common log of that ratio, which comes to 4.99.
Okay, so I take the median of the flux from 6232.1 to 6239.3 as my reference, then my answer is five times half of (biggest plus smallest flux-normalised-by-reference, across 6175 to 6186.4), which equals 5.17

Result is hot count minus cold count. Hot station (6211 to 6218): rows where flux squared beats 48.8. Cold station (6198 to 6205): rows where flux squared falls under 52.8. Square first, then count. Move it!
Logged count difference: -3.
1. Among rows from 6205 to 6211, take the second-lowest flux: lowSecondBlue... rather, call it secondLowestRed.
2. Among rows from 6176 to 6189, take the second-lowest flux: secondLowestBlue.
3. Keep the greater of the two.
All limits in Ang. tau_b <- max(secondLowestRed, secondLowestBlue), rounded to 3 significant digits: 6.92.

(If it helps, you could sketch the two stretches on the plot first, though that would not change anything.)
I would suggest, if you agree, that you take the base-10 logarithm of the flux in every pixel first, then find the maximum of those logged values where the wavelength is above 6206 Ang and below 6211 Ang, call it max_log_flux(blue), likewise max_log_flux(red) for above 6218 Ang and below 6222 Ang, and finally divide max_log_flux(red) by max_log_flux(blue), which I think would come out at 1.01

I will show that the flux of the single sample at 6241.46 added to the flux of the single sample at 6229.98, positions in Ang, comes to 14.1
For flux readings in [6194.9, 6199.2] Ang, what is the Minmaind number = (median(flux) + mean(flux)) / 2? 7.28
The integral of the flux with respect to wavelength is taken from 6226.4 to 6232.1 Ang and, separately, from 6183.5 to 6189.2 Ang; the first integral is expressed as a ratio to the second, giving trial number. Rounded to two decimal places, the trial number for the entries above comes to 0.97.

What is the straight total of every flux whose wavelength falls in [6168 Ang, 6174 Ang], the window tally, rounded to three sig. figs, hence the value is 29.2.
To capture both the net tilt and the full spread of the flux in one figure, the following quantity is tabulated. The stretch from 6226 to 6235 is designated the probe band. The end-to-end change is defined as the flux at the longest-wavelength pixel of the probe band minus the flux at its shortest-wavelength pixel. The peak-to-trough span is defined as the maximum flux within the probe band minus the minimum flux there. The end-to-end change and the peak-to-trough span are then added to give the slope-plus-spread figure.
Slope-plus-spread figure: 0.000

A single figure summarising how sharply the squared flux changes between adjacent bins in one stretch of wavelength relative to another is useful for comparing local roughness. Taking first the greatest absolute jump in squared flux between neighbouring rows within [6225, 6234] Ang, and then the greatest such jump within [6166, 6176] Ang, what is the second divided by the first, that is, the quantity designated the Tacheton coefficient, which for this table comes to 2.2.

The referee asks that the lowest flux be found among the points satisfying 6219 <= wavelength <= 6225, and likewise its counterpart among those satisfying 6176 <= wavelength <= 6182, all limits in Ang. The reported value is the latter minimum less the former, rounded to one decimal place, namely -0.1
